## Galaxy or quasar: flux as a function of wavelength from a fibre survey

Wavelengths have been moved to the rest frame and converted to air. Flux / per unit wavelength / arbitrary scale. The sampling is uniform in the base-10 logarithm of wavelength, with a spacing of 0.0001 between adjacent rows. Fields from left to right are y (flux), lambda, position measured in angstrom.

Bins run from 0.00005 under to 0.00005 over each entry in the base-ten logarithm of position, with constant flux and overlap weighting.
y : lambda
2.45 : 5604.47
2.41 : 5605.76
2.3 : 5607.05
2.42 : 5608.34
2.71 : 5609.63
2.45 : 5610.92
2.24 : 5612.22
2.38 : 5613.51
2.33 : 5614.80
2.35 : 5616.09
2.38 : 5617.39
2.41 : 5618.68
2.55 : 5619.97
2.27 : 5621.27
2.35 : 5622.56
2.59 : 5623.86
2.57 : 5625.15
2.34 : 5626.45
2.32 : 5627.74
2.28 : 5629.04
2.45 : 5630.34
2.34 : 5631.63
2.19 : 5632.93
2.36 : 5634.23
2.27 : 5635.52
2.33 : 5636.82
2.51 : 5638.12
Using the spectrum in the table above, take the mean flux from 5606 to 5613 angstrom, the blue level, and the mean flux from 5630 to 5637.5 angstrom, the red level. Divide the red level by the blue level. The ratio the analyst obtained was 0.96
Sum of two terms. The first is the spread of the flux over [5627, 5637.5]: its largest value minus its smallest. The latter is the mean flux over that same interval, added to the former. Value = 2.58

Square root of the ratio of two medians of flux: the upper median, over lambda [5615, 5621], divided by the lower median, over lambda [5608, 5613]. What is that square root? 0.992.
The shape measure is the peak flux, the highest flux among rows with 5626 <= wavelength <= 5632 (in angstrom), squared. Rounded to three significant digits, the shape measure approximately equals 6.00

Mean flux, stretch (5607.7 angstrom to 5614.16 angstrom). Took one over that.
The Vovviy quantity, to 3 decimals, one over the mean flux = 0.410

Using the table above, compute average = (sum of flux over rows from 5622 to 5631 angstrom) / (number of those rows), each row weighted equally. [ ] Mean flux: 2.41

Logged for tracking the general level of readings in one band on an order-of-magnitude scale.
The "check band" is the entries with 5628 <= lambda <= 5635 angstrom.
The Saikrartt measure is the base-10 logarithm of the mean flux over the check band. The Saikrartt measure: 0.366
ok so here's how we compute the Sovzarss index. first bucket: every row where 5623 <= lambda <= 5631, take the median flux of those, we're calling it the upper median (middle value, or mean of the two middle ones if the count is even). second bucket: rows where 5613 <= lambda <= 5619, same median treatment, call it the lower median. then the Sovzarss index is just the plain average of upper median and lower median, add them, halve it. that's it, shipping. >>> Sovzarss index 2.39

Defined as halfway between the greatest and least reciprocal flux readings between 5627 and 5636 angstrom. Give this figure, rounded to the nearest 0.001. 0.432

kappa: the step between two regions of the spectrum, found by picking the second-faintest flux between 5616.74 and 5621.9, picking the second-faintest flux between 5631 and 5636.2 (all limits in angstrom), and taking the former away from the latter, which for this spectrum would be -0.11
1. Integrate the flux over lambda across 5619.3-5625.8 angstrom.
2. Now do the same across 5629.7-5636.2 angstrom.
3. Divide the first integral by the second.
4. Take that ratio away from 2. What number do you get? 0.94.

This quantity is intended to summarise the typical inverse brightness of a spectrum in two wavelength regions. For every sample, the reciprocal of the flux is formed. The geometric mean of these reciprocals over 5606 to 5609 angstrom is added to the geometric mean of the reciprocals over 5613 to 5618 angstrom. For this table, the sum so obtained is 0.848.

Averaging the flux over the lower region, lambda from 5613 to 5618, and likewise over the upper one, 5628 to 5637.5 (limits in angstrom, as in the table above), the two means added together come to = 4.68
